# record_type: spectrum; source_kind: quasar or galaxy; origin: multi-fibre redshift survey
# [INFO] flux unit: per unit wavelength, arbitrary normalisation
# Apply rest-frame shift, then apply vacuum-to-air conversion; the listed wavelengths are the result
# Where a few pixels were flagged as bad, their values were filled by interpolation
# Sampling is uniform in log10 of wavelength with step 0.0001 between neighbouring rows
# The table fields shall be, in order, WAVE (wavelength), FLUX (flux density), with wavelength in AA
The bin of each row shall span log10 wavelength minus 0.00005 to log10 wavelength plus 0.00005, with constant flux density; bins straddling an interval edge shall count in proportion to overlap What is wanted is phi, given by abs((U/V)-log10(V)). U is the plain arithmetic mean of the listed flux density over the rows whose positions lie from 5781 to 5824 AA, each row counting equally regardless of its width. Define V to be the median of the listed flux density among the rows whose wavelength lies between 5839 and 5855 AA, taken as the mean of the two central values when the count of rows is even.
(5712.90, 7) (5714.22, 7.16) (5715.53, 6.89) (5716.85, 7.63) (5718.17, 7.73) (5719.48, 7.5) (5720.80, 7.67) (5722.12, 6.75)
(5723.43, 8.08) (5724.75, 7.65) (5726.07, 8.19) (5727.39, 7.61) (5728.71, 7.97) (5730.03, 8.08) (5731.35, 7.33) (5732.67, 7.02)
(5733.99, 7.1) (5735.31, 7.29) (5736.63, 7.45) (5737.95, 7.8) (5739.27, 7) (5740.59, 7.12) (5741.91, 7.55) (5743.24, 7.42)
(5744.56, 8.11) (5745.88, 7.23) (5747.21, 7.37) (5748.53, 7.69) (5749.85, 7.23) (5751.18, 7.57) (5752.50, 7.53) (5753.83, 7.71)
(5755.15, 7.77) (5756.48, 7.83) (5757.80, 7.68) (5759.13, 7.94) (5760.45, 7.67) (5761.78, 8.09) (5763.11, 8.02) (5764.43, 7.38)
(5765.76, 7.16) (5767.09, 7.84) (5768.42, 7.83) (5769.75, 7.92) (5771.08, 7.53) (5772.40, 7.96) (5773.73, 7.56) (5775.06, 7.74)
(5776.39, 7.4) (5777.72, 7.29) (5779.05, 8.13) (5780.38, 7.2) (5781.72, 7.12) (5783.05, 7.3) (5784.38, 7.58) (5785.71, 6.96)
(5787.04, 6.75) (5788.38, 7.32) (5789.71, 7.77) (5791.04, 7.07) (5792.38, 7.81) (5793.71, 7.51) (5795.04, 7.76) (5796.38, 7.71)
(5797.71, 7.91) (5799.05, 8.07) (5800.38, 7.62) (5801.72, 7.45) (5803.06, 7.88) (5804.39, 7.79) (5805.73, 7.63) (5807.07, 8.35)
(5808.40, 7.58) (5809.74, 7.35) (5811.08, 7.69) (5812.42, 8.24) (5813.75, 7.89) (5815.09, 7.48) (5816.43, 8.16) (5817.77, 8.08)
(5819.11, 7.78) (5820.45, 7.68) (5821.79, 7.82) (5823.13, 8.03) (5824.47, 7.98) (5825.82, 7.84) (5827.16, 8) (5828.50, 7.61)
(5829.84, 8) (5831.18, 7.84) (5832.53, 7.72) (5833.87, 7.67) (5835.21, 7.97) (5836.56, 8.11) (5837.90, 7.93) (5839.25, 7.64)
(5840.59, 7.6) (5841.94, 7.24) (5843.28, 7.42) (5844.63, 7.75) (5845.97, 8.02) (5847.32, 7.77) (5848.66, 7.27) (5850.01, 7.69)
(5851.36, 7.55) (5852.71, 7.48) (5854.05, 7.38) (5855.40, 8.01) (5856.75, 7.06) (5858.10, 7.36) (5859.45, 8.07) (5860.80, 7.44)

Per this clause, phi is 0.132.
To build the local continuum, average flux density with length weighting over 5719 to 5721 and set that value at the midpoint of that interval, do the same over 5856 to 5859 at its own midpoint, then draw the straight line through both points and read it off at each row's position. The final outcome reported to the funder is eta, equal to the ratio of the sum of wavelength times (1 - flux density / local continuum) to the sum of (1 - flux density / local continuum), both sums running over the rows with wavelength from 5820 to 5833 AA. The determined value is 5826.5 AA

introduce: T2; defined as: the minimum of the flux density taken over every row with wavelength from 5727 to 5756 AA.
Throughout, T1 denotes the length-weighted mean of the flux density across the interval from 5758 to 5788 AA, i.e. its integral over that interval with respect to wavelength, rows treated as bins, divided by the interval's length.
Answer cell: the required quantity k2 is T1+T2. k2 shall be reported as 14.6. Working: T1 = 7.56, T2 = 7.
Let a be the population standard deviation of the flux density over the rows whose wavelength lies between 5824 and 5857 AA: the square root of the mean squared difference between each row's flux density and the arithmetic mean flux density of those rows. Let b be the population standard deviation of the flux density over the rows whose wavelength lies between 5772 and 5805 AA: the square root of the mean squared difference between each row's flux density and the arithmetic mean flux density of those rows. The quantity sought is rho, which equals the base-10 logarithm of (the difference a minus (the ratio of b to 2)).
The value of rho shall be -1.0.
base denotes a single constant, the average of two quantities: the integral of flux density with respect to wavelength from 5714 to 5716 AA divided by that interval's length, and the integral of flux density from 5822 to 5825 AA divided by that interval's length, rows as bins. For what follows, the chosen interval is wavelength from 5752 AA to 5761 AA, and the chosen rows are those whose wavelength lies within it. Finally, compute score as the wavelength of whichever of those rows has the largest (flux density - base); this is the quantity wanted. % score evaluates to 5759.13 AA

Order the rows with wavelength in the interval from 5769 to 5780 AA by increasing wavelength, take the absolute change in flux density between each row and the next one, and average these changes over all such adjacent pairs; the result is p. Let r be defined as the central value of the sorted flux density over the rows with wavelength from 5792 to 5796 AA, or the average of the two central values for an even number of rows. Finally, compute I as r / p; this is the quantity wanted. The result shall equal 20.2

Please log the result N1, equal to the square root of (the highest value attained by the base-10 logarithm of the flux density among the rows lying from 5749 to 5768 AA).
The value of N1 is 0.953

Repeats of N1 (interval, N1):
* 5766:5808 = 0.960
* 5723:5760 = 0.956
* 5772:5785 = 0.954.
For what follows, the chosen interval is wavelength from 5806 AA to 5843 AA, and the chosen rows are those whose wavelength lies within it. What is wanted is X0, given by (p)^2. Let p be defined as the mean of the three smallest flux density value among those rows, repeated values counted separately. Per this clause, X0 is 54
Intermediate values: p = 7.36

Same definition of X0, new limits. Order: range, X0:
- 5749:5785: 51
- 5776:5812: 48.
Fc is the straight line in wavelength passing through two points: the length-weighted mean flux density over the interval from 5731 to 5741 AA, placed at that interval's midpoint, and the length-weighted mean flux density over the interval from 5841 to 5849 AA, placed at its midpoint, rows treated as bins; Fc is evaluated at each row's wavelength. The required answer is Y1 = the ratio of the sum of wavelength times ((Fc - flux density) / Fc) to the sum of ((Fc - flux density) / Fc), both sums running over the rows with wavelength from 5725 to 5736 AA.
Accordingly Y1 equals 5727.4 AA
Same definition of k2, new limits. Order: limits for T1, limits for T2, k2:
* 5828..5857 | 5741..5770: 14.8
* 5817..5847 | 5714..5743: 14.6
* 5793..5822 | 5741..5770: 15.0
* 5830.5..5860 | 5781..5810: 14.4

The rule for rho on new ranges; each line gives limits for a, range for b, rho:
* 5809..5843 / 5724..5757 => -1.1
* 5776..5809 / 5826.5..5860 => -0.6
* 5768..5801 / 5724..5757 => -0.7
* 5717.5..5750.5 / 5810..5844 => -0.6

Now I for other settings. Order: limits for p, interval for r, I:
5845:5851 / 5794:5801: 19.9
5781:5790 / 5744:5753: 19.6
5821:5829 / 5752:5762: 40.7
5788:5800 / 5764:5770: 22.0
